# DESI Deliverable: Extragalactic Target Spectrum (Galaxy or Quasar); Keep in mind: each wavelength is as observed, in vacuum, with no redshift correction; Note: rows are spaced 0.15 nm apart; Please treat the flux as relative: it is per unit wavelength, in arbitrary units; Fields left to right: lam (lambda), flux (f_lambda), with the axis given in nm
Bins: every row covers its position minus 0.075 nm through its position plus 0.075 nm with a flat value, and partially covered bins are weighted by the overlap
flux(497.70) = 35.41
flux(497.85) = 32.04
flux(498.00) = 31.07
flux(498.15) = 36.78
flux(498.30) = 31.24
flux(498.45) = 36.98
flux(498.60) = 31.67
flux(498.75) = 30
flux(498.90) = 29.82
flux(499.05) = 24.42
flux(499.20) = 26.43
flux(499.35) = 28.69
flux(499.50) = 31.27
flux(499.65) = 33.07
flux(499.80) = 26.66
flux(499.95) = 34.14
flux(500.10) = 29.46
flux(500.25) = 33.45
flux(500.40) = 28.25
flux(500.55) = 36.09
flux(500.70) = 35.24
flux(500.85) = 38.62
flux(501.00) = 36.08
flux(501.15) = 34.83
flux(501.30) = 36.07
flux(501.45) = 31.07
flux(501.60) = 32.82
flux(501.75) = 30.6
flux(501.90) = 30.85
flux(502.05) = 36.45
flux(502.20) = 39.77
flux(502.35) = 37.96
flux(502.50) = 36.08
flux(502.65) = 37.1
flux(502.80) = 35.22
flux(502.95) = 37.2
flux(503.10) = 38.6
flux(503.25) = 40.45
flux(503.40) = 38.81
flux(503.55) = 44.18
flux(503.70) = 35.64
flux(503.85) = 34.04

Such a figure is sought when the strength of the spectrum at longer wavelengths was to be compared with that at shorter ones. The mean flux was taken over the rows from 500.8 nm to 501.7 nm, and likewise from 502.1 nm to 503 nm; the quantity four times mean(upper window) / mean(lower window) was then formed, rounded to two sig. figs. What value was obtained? 4.3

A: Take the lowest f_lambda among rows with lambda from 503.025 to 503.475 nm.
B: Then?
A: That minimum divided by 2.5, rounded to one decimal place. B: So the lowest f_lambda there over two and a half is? 15.4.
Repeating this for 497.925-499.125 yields 9.8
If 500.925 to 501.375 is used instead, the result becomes 13.9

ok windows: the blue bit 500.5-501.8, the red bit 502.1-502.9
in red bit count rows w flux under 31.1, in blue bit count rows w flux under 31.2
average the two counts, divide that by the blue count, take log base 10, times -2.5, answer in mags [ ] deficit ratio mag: 0.8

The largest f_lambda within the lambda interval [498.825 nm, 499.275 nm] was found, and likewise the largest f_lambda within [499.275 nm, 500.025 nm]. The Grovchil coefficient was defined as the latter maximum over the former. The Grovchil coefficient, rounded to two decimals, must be 1.14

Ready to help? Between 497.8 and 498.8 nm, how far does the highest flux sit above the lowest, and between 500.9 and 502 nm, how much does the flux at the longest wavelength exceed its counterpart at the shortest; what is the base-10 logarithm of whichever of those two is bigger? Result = 0.84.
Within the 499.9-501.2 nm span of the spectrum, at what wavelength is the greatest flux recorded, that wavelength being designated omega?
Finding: 500.85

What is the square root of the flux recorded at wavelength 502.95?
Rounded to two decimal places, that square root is 6.10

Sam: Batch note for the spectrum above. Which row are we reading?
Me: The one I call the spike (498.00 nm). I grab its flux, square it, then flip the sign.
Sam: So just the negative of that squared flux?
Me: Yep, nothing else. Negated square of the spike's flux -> -965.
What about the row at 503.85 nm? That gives -1159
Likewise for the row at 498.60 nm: -1003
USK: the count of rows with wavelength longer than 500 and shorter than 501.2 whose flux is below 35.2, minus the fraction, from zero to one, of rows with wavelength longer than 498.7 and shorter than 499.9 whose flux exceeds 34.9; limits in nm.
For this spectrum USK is 4.0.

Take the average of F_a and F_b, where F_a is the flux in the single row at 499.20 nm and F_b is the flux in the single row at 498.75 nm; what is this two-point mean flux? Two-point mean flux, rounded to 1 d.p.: 28.2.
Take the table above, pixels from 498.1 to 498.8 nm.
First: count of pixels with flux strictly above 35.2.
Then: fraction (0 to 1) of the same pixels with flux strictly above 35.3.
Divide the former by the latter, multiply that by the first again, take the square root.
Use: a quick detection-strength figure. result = 3.2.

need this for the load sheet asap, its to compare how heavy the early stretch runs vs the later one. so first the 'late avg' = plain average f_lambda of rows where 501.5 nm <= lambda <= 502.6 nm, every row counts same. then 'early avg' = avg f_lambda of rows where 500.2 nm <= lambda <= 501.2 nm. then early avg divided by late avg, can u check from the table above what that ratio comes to 0.99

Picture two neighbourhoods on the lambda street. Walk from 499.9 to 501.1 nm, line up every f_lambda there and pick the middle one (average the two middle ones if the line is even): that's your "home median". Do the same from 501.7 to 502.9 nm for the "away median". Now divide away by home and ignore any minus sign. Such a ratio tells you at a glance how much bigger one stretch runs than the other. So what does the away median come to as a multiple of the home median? 1.05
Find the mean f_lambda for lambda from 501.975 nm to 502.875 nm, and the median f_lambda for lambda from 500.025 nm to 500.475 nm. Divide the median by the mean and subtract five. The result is -4.21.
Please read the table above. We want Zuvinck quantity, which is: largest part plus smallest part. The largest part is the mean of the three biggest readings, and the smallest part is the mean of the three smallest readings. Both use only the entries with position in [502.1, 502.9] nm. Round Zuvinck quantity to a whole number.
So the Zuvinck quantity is 74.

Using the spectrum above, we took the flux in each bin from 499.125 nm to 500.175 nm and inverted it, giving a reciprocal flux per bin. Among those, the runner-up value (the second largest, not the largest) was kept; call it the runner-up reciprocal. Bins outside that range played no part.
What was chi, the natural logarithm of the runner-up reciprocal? -3.28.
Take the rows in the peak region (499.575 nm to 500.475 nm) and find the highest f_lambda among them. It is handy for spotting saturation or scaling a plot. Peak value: 34.14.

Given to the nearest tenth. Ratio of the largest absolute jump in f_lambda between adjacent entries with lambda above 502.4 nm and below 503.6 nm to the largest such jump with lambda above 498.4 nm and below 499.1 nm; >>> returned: 1.0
